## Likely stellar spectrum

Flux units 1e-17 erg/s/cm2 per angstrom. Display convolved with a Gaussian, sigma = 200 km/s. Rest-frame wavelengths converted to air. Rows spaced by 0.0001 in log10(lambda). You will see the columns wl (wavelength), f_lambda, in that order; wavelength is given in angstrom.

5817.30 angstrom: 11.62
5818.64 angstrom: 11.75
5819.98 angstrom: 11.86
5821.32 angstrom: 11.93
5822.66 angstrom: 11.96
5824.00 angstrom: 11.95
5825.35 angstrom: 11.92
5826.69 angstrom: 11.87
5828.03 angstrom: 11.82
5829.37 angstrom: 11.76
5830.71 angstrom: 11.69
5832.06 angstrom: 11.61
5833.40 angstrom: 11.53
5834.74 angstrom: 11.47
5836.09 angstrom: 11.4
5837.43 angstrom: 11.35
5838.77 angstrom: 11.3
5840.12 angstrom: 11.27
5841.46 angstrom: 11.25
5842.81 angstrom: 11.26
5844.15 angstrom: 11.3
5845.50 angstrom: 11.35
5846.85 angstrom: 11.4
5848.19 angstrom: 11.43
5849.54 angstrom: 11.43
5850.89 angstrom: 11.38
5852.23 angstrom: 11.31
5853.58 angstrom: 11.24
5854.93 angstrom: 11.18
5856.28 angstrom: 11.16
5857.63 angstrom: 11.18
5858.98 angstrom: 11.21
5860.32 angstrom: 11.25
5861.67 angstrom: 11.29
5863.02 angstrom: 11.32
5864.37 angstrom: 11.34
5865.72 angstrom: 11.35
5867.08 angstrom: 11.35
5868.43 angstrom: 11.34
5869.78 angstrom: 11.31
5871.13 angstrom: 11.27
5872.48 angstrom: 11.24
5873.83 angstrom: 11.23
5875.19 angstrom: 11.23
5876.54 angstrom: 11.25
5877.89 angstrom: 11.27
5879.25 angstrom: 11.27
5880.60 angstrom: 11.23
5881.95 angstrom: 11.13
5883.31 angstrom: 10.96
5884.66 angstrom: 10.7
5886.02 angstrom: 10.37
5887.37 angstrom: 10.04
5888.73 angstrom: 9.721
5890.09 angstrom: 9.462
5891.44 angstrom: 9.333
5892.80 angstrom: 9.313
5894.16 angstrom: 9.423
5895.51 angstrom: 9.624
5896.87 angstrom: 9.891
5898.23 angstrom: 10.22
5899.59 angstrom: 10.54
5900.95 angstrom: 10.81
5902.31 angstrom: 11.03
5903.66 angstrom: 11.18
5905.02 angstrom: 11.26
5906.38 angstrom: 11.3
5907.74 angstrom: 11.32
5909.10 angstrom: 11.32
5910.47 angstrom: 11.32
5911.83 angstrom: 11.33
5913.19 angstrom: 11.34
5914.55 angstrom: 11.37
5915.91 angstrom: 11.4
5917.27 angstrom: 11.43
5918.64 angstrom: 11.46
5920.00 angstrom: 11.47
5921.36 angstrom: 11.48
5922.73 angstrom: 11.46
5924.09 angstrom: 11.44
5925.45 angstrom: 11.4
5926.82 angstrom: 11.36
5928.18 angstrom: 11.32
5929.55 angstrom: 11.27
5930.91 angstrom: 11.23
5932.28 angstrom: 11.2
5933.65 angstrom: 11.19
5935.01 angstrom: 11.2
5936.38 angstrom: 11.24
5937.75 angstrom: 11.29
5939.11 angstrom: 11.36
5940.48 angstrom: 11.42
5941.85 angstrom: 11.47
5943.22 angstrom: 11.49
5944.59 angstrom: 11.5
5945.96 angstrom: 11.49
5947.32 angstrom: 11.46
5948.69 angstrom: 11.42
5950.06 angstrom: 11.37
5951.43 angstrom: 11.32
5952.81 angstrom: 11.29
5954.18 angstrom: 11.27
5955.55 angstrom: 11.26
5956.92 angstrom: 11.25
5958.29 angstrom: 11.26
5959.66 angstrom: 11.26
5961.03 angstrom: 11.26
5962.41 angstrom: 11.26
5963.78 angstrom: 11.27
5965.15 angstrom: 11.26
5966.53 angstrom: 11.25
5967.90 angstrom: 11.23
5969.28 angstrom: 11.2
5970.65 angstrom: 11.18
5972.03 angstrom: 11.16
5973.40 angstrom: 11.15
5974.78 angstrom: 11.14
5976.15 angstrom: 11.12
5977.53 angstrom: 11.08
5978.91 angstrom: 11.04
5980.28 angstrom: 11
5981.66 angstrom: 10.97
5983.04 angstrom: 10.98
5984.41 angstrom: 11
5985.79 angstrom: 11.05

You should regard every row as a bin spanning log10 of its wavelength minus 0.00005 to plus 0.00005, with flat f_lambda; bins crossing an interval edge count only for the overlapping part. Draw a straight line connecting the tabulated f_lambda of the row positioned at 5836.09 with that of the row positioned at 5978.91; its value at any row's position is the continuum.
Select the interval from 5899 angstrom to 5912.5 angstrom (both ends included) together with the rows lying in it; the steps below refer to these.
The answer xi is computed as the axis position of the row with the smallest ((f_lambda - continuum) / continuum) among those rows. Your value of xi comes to 5899.59 angstrom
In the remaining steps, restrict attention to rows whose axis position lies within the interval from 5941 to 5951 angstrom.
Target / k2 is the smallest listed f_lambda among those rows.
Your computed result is 11.37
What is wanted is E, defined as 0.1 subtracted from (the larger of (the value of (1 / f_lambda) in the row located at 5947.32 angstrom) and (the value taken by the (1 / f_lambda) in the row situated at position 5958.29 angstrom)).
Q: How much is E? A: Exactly -0.0112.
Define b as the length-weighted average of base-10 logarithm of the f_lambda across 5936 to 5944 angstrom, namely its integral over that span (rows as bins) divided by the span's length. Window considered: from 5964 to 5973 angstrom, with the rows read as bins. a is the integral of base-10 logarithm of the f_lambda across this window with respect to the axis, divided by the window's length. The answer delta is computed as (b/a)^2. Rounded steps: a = 1.05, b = 1.06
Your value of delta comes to 1.01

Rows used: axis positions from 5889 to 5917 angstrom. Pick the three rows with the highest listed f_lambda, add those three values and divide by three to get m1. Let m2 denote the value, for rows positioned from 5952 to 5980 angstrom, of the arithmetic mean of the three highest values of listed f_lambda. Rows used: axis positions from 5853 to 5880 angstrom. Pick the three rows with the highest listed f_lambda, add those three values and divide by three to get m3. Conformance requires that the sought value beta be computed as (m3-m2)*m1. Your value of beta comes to 1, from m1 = 11.37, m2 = 11.3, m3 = 11.35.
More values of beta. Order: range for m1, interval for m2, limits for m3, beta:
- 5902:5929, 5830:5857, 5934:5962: -1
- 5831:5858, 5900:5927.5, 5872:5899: -2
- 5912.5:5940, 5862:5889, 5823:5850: 6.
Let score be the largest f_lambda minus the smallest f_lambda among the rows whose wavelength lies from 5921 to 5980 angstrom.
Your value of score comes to 0.5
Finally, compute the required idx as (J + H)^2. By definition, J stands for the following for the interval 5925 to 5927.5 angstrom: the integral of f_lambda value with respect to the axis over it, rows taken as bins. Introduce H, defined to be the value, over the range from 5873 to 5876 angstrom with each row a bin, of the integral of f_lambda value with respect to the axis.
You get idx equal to 3854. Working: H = 33.7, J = 28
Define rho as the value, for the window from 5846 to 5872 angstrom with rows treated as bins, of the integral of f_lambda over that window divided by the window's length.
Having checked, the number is 11.3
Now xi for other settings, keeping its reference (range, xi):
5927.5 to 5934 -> 5933.65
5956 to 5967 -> 5956.92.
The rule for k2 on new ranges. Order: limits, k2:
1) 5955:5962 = 11.25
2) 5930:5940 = 11.19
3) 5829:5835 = 11.47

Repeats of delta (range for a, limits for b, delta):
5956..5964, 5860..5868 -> 1.00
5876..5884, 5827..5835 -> 1.04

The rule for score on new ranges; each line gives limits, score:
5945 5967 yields 0.2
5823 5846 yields 0.7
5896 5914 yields 1.4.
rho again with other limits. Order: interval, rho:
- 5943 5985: 11.2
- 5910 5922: 11.4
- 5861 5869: 11.3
